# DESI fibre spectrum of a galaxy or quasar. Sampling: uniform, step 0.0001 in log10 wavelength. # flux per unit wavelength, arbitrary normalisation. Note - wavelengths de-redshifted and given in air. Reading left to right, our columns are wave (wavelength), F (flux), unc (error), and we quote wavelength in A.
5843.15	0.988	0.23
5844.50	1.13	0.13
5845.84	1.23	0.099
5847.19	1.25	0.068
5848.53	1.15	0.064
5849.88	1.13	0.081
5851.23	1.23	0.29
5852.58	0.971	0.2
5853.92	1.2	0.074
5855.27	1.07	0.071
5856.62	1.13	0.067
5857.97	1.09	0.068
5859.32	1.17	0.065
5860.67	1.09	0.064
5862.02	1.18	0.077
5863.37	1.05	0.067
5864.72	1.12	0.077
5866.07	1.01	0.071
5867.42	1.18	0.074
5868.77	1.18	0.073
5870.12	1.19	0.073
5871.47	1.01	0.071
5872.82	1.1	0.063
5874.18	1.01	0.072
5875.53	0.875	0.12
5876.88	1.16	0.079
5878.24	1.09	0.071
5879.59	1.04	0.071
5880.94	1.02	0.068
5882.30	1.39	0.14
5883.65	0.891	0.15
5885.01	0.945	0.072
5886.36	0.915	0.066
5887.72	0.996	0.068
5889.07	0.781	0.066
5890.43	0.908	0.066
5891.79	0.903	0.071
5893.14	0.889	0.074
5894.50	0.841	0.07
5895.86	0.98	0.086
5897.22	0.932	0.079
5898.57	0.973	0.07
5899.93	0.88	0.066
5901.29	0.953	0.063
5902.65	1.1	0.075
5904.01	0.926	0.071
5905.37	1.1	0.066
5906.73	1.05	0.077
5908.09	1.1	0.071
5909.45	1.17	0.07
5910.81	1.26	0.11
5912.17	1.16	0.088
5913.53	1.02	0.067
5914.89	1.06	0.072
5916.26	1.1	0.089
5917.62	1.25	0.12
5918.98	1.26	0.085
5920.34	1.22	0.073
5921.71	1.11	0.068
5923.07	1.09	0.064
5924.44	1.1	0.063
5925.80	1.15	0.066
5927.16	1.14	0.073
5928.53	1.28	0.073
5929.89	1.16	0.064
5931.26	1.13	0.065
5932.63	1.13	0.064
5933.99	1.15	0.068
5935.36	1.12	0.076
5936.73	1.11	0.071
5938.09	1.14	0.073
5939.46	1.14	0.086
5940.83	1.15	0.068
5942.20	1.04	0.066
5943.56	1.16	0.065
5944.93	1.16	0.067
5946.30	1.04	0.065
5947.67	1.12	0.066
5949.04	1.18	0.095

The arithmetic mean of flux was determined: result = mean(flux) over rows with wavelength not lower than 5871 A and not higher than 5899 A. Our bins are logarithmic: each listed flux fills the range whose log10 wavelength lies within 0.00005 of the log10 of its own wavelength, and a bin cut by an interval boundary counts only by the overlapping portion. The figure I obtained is 0.98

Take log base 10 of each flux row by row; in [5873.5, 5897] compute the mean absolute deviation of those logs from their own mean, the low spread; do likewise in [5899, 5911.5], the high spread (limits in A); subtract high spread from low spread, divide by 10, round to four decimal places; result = 0.0004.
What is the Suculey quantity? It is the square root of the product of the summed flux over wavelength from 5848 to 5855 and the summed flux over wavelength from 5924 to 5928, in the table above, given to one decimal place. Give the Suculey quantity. 4.4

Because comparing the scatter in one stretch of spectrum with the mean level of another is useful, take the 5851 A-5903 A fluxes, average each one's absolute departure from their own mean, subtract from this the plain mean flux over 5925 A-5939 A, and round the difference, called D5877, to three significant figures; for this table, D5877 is -1.05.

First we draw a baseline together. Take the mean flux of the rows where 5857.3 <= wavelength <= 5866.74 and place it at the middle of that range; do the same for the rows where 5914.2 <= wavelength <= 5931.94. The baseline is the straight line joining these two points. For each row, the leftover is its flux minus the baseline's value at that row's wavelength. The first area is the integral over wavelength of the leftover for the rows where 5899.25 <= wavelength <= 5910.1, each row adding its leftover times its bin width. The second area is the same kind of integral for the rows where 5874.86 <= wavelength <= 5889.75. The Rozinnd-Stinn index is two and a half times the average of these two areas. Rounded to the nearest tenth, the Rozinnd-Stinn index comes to -3.5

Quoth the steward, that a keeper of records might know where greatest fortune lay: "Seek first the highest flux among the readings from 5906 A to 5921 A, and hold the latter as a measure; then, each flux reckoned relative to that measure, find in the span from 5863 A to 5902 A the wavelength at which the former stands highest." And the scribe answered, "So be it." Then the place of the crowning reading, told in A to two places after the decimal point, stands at 5882.30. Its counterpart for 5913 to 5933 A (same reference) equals 5928.53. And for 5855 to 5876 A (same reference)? 5870.12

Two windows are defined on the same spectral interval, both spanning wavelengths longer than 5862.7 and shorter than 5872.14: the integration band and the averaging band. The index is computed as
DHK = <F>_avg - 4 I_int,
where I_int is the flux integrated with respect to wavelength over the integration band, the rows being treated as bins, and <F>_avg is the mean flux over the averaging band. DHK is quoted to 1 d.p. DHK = -40.7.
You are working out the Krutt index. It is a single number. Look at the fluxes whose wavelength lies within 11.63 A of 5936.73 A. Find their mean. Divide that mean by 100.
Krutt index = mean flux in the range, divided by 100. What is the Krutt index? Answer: 0.0114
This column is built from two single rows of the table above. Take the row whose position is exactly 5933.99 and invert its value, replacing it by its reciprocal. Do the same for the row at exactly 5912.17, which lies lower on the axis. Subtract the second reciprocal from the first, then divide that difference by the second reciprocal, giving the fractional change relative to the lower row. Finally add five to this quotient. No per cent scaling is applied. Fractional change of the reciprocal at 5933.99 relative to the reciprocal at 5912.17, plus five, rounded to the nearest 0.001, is 5.009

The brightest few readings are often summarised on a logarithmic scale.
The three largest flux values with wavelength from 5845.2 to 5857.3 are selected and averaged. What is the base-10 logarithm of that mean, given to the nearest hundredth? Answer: 0.09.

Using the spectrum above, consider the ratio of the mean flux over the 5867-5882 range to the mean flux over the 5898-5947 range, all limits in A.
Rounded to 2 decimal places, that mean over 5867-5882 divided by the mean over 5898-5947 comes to 0.97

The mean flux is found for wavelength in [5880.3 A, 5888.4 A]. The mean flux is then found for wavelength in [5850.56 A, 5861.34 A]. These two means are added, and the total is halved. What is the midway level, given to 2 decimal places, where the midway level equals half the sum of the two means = 1.07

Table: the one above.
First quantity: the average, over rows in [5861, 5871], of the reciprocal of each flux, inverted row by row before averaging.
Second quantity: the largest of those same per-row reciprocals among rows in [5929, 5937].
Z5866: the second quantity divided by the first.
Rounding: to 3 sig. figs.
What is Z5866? 1.01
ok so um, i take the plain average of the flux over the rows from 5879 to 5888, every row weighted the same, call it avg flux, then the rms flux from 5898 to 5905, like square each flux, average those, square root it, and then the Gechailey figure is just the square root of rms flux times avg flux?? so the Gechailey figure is 1.00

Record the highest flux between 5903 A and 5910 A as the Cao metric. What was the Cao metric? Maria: 1.17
